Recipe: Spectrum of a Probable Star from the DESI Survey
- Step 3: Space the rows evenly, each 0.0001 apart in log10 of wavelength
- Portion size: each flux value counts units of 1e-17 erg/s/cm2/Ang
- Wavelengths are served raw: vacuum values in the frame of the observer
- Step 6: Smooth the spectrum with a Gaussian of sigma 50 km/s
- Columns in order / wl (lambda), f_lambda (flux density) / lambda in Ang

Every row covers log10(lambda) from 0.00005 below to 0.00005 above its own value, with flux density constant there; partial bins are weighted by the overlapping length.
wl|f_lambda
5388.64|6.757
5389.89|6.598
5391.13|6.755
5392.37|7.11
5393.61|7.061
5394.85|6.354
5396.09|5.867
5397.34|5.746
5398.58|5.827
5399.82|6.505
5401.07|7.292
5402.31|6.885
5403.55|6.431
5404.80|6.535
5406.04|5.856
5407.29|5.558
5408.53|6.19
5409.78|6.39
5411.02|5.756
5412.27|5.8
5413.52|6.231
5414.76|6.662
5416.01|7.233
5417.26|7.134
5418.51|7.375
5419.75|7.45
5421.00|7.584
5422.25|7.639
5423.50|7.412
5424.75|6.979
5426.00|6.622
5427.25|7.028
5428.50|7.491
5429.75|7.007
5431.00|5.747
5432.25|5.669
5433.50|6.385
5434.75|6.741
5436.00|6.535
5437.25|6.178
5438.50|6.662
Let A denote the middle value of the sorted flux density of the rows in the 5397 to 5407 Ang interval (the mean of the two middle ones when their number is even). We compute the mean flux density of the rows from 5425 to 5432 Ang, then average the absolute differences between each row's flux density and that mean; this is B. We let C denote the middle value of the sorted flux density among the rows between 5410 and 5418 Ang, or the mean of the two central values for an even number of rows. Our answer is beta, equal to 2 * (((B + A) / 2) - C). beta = -5.95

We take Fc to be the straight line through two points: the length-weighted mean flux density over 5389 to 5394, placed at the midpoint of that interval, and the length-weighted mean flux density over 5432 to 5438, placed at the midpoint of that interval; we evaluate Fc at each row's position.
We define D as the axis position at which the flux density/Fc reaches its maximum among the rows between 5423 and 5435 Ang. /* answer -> 5428.50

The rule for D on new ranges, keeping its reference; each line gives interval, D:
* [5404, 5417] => 5416.01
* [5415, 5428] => 5422.25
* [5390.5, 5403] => 5401.07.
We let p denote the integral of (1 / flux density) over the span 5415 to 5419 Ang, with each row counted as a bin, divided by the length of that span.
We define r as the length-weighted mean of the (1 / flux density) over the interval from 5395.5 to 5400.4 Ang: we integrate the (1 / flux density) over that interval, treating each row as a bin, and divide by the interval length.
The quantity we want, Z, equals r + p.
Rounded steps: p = 0.139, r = 0.168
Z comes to 0.306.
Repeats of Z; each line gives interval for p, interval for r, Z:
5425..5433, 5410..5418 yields 0.308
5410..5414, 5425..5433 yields 0.321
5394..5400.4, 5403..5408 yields 0.330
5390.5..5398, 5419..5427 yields 0.293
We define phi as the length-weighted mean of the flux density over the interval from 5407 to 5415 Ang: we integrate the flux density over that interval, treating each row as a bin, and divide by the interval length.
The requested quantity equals 6.1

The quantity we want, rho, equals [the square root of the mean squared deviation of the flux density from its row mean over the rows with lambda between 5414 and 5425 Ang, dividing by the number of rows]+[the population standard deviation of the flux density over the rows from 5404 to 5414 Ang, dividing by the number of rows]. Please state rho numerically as 0.6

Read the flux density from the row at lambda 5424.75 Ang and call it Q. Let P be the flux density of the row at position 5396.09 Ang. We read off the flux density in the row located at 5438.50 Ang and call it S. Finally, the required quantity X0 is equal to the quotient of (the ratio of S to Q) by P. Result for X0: 0.163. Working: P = 5.867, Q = 6.979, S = 6.662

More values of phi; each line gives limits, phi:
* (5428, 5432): 6.6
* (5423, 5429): 7.1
